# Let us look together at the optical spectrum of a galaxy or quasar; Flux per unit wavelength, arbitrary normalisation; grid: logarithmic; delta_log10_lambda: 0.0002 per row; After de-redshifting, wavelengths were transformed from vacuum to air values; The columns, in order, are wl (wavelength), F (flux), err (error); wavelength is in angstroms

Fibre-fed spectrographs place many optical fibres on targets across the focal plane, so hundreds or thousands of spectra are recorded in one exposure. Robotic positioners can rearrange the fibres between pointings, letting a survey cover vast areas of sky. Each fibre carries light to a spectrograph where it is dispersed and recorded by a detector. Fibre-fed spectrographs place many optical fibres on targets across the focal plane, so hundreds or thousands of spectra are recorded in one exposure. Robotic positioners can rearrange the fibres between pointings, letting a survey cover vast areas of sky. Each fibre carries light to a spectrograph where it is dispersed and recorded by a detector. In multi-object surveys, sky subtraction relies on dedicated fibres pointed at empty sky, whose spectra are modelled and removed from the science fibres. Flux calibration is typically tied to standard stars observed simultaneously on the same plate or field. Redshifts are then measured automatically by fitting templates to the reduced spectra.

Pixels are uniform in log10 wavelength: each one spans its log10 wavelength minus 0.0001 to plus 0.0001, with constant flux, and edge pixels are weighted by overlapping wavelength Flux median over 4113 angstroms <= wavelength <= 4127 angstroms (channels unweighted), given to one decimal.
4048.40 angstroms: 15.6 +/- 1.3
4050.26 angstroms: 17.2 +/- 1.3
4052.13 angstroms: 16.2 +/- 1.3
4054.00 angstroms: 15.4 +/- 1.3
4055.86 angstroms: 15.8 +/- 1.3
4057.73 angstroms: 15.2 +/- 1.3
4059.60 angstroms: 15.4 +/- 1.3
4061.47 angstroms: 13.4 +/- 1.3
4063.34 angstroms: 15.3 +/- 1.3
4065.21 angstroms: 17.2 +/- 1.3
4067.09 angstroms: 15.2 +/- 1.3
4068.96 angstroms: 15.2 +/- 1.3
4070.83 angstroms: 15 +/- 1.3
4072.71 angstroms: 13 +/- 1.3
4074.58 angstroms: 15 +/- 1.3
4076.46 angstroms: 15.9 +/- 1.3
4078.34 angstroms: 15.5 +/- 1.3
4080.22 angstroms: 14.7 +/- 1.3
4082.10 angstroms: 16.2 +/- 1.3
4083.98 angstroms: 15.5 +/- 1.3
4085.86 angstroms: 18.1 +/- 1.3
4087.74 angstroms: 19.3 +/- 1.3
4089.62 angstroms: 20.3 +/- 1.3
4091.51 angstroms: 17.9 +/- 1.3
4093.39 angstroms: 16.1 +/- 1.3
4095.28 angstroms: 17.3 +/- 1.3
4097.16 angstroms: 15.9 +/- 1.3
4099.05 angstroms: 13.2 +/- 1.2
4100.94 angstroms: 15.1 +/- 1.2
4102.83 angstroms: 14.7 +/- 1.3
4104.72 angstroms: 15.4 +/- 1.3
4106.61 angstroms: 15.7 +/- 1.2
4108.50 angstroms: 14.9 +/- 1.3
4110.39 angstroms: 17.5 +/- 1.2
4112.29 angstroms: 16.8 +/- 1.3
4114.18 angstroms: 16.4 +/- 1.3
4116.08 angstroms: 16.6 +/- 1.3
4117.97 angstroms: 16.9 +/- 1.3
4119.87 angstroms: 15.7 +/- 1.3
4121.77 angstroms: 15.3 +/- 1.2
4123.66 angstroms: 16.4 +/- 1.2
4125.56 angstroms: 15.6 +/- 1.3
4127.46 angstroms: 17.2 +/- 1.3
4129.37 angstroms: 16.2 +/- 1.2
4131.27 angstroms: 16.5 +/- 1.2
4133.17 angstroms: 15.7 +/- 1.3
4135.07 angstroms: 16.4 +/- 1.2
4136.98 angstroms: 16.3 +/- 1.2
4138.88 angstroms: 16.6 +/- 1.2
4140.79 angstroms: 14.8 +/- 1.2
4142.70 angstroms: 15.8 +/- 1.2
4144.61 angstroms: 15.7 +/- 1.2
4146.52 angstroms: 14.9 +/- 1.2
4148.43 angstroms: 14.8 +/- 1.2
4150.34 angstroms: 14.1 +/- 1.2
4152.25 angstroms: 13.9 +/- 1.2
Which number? 16.4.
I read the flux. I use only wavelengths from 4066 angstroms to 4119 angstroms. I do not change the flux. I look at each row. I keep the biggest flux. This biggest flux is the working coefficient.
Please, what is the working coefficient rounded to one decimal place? 20.3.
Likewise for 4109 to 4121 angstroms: 17.5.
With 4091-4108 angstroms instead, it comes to 17.9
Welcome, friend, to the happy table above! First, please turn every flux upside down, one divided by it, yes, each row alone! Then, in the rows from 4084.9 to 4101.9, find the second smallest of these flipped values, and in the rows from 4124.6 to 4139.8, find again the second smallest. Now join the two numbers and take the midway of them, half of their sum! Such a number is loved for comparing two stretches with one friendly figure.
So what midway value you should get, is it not 0.0560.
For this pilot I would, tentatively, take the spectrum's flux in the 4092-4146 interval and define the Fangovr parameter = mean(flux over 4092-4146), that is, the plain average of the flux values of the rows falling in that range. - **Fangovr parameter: 16.0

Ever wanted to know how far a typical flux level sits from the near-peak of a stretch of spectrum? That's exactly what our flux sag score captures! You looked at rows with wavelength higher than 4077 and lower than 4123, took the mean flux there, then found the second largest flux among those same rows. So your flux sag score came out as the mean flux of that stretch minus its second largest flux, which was -3.0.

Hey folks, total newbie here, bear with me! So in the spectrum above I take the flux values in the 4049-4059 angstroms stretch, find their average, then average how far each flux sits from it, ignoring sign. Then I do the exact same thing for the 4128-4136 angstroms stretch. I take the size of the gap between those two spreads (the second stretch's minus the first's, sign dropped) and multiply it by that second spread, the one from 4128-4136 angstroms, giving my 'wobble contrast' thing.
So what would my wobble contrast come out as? 0.09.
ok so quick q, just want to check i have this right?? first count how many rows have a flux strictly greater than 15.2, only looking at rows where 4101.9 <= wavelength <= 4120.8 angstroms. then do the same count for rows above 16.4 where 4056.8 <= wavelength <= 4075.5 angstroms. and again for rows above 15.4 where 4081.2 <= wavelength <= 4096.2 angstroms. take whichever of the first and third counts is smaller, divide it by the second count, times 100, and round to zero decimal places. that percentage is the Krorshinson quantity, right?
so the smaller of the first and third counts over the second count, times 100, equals 800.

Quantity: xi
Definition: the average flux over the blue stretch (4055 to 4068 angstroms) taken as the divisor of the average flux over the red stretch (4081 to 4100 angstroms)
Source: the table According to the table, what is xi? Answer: 1.11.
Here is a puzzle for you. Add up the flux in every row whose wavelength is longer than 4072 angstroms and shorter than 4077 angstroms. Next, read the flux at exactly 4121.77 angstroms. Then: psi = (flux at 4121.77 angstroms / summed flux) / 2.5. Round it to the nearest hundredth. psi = 0.14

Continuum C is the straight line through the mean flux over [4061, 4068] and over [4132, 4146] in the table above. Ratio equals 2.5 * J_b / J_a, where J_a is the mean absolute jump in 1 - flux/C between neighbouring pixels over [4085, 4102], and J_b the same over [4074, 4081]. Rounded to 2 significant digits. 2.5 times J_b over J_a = 1.0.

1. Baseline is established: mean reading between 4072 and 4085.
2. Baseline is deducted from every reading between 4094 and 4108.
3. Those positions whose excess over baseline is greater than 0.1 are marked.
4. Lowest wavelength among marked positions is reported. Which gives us 4095.28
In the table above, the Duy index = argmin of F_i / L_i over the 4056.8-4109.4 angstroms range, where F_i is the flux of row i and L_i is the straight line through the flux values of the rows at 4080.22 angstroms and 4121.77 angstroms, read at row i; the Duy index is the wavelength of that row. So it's 4099.05 angstroms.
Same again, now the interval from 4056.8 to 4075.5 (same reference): 4072.71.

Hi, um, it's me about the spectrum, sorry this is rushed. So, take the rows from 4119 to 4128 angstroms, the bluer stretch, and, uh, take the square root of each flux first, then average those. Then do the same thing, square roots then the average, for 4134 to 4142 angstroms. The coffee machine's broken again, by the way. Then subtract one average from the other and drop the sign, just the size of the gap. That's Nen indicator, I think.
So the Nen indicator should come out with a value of 0.00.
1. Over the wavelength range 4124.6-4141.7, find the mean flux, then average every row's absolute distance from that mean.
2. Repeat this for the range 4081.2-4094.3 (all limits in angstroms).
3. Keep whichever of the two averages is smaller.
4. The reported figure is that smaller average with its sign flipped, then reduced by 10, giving -10.5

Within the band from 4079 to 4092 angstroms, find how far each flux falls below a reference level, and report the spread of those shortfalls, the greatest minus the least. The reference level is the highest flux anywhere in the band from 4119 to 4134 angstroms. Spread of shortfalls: 5.6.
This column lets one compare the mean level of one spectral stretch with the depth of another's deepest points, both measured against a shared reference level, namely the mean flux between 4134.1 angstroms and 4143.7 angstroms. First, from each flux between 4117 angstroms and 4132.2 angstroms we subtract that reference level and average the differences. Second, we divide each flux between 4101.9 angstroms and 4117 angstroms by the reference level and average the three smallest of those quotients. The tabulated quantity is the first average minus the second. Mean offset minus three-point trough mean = -0.69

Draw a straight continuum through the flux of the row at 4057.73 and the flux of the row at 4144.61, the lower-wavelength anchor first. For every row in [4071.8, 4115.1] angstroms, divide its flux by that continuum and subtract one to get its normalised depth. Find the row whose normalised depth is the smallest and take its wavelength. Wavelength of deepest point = 4072.71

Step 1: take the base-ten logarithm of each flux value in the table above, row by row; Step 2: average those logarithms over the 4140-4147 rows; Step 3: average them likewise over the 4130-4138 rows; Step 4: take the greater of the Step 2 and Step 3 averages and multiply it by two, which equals 2.42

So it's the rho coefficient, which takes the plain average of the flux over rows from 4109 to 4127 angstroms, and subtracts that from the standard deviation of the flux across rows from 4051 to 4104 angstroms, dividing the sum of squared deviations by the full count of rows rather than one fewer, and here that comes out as -14.7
